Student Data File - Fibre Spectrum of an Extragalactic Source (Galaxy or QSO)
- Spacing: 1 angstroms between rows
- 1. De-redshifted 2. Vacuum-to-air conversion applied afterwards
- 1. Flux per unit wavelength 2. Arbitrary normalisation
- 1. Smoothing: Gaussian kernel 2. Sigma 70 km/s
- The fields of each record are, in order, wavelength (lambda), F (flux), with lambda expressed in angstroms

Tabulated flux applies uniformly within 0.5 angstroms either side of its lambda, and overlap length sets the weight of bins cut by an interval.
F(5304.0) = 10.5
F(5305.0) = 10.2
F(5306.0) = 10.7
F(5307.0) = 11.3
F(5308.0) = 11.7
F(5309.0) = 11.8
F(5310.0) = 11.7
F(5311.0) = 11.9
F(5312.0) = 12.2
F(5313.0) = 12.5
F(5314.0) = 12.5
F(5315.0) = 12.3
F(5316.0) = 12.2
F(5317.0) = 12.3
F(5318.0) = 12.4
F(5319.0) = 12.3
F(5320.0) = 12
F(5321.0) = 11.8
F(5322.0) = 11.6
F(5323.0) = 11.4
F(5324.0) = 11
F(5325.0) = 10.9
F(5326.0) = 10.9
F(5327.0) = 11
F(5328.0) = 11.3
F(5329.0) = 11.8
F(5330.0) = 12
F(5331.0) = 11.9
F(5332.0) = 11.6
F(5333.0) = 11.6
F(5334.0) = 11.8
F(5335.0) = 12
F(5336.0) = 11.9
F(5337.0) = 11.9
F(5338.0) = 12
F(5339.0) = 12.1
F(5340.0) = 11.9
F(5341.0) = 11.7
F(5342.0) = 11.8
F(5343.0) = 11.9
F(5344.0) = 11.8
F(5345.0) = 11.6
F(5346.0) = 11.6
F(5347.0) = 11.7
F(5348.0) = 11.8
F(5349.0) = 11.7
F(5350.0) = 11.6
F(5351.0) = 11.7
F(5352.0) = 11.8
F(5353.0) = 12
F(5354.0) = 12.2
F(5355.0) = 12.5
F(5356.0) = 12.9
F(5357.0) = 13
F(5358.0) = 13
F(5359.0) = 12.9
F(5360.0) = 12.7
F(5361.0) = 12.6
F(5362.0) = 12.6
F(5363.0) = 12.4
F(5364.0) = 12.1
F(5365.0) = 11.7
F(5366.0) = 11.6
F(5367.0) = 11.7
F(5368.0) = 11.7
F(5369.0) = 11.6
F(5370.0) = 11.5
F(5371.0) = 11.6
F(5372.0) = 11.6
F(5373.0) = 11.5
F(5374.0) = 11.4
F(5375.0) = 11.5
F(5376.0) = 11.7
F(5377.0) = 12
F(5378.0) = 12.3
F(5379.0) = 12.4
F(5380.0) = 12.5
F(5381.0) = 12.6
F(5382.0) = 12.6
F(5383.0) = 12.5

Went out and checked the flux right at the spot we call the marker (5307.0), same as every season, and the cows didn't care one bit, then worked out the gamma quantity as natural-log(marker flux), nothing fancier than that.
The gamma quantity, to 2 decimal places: 2.42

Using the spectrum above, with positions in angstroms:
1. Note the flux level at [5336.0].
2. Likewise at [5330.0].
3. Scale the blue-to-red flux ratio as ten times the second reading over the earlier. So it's 10.1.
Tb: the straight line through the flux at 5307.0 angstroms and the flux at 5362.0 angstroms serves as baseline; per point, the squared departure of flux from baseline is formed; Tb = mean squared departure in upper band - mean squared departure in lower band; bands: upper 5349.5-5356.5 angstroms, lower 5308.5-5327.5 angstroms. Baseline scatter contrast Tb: -0.24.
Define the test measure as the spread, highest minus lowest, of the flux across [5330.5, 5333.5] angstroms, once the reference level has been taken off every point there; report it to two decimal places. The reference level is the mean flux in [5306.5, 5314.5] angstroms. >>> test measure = 0.30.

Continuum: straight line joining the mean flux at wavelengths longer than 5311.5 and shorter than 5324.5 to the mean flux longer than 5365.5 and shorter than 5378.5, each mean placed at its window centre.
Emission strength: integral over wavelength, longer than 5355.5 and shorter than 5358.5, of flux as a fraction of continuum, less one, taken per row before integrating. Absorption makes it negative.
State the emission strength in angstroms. 0.30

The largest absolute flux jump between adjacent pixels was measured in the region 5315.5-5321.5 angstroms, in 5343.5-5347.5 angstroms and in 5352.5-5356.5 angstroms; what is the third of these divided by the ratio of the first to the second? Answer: 0.27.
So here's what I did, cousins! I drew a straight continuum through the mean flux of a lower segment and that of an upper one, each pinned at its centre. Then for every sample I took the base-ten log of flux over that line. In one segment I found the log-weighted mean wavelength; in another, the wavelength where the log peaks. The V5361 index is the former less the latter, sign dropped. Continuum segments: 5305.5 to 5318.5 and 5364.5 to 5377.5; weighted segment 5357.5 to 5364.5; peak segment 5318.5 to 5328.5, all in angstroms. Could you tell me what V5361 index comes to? 41.5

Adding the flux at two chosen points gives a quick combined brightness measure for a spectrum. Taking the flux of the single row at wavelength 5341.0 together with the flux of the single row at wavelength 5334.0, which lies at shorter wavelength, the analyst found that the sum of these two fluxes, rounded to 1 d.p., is 23.5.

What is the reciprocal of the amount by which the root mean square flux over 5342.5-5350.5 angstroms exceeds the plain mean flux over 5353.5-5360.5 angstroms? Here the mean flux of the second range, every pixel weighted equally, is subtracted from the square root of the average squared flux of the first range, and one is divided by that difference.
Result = -1.0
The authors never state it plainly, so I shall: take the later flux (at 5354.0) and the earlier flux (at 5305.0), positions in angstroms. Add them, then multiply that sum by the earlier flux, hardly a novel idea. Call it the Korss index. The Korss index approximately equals 228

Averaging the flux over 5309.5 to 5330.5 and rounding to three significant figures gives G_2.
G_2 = 11.8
